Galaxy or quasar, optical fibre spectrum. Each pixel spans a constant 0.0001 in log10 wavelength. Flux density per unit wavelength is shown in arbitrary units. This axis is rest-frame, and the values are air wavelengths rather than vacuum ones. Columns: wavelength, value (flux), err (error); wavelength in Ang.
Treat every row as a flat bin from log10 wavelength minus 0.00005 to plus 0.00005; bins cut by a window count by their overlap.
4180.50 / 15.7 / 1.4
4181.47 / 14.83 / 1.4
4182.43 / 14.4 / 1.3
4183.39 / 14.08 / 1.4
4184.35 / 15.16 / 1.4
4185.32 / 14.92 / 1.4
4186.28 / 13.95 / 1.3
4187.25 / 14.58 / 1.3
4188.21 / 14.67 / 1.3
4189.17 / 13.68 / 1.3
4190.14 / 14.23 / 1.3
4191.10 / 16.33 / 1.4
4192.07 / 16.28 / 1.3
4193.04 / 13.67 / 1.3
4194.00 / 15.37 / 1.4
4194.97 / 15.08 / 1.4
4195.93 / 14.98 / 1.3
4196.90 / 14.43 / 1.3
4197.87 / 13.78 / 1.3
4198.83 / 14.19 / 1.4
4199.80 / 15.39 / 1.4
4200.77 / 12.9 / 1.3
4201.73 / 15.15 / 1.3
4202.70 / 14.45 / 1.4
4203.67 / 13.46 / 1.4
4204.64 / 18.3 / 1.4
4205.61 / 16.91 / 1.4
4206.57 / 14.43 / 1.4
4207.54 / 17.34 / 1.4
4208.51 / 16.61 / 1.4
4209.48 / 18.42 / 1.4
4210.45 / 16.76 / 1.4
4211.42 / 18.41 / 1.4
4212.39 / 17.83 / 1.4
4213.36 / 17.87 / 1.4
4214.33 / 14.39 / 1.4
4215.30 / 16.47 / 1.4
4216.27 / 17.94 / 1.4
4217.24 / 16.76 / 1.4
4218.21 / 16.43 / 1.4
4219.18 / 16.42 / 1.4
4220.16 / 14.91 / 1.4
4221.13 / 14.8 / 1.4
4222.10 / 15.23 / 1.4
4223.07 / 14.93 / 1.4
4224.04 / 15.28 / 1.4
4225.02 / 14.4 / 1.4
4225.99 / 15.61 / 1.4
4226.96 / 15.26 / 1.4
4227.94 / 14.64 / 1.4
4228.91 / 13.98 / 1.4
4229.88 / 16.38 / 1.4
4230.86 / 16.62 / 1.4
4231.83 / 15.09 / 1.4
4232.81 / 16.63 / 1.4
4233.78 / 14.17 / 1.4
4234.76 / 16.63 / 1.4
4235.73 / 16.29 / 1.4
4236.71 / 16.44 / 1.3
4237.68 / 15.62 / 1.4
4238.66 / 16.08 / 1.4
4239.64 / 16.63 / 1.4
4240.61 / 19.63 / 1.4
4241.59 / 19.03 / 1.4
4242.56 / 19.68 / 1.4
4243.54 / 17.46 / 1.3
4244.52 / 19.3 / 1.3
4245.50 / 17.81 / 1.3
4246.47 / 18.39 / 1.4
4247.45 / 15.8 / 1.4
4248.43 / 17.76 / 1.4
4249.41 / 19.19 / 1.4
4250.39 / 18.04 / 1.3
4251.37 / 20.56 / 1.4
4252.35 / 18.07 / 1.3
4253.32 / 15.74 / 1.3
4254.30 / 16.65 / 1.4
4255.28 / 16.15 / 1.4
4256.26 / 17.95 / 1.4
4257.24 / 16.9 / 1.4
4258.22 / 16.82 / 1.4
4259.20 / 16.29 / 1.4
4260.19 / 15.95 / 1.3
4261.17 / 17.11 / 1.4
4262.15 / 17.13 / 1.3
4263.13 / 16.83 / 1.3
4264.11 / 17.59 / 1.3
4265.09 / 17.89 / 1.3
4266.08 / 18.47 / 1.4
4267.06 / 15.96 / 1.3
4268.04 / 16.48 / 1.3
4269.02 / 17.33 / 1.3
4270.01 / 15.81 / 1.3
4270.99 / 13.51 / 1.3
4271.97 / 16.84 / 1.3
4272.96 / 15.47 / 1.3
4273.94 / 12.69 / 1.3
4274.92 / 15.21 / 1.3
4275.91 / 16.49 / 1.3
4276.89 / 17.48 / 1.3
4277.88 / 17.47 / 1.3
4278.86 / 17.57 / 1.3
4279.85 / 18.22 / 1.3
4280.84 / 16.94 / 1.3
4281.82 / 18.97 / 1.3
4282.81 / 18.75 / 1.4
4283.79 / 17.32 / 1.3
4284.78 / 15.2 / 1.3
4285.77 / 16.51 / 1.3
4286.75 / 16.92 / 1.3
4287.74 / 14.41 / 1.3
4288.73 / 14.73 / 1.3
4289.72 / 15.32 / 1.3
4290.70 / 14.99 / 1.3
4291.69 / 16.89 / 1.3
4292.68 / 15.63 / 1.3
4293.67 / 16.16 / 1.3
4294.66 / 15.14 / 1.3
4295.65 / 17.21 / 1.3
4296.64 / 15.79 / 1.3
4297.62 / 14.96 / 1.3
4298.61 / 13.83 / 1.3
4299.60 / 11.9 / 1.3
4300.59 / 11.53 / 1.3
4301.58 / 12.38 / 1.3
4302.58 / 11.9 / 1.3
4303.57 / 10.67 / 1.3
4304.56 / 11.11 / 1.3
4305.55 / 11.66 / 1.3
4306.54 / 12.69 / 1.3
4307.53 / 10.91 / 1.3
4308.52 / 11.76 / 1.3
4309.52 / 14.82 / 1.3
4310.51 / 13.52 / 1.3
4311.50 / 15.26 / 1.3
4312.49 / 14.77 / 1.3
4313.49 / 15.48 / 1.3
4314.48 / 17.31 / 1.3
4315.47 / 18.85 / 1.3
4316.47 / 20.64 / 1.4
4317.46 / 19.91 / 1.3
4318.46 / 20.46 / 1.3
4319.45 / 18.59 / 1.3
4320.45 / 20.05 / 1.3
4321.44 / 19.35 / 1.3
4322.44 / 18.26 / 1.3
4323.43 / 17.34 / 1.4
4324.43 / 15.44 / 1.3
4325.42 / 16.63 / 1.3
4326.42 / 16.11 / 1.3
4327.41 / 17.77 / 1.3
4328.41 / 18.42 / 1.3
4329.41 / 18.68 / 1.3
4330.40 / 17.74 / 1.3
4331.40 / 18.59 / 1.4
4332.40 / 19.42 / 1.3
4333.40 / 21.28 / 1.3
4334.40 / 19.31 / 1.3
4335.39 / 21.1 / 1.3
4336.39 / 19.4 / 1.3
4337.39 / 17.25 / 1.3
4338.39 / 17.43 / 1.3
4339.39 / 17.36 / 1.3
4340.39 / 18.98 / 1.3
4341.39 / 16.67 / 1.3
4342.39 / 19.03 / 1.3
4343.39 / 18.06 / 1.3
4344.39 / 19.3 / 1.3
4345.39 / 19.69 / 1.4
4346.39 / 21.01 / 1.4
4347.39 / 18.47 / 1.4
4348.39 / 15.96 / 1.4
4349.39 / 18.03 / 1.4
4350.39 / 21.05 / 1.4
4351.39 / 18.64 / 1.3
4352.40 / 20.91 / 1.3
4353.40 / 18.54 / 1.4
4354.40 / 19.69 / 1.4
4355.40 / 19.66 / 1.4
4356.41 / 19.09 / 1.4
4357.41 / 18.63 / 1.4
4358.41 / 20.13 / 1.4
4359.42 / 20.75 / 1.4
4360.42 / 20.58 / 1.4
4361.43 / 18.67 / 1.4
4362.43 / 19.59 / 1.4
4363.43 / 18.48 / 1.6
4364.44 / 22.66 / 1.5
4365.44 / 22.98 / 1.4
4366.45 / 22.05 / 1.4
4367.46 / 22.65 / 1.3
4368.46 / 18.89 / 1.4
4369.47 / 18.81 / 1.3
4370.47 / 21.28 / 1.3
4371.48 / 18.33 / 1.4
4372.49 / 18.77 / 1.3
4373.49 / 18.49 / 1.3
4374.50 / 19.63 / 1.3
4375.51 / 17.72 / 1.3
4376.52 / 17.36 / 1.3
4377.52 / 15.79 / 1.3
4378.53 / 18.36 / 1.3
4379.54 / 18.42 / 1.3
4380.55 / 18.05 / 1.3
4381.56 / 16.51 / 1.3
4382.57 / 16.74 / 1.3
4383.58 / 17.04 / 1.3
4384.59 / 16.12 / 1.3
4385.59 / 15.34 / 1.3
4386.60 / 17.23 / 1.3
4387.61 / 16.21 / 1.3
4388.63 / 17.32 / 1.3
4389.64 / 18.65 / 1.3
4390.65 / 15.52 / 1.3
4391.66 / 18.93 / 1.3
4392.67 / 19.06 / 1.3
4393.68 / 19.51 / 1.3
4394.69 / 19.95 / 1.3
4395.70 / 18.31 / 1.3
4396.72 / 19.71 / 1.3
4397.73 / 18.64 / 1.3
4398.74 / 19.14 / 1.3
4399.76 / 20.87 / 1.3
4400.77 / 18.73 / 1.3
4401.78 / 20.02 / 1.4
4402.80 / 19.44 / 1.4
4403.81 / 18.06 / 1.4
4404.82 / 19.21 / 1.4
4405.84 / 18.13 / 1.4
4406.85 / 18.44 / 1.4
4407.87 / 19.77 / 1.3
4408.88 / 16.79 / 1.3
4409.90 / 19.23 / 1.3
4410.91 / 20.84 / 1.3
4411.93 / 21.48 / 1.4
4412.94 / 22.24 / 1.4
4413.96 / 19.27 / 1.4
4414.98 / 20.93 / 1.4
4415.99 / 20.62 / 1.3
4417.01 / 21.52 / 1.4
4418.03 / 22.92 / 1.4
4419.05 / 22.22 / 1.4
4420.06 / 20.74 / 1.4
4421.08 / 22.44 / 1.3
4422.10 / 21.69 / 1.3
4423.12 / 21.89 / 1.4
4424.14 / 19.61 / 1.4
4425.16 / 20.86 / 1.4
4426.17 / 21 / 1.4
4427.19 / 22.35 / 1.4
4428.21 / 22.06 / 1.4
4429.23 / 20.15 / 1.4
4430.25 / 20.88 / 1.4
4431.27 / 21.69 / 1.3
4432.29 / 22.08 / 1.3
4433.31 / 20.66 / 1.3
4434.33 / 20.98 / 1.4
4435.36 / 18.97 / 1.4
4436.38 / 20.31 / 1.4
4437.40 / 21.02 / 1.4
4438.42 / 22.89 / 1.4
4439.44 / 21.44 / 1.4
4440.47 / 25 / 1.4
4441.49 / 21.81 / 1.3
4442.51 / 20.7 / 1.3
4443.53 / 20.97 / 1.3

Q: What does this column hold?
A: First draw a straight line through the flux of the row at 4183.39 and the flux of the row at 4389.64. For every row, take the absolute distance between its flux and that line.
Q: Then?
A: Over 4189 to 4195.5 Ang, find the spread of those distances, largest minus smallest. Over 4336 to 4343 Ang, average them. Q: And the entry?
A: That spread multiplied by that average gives 1.8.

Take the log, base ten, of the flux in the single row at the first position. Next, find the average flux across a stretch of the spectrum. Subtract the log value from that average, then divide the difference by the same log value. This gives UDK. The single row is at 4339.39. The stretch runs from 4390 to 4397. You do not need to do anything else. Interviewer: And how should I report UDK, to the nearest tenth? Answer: 14.1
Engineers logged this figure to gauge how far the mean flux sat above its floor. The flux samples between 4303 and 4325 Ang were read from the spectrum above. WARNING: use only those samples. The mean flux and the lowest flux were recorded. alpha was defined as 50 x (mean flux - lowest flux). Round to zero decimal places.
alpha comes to 259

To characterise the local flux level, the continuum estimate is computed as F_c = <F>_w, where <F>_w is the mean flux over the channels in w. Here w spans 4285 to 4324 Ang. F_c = 15.4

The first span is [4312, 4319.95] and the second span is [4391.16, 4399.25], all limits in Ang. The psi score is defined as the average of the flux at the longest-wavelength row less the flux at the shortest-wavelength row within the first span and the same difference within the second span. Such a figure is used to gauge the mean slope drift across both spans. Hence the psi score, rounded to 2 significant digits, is 2.0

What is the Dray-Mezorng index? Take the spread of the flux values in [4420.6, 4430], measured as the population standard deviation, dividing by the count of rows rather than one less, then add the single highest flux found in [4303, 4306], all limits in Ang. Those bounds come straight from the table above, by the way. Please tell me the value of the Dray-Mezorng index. 12.6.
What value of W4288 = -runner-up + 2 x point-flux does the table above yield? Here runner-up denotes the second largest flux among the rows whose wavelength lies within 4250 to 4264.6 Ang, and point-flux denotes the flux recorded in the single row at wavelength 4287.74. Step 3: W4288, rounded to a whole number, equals 11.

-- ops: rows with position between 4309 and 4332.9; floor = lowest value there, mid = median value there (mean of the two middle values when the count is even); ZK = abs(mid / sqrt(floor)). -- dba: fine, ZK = 4.9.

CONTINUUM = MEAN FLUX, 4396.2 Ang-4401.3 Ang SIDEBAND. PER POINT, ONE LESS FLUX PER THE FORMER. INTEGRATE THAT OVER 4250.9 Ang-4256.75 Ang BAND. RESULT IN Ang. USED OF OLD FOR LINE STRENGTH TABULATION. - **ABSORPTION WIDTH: 0.57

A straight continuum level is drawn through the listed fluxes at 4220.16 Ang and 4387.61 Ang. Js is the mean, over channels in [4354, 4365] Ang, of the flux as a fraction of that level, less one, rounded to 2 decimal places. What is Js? 0.24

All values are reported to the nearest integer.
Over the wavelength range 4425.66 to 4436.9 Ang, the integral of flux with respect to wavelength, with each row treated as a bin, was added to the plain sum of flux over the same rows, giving 467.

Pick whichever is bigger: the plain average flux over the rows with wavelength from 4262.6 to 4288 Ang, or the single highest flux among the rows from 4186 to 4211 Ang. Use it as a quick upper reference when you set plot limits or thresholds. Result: 18.4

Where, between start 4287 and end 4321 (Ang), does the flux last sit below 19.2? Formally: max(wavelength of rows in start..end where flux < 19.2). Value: 4319.45 Ang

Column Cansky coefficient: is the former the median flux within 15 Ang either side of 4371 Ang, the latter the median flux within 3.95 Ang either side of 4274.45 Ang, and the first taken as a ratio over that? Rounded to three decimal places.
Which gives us 1.167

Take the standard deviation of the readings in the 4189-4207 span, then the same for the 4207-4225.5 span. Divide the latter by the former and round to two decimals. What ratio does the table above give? 1.02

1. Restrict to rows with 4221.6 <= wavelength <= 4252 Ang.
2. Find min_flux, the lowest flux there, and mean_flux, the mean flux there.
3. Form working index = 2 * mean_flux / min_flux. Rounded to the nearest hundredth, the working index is 2.39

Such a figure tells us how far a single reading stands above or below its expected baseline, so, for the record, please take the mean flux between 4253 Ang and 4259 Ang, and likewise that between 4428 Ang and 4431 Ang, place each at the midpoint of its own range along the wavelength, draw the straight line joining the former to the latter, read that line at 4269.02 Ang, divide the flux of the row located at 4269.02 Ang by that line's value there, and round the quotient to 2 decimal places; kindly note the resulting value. 1.02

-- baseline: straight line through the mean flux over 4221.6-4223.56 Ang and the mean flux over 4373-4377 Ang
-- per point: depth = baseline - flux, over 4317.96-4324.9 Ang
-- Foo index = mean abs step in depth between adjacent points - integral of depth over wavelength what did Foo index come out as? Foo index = 11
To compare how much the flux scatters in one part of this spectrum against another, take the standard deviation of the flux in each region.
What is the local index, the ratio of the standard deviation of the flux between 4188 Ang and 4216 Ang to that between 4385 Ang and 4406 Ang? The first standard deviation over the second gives 1.1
